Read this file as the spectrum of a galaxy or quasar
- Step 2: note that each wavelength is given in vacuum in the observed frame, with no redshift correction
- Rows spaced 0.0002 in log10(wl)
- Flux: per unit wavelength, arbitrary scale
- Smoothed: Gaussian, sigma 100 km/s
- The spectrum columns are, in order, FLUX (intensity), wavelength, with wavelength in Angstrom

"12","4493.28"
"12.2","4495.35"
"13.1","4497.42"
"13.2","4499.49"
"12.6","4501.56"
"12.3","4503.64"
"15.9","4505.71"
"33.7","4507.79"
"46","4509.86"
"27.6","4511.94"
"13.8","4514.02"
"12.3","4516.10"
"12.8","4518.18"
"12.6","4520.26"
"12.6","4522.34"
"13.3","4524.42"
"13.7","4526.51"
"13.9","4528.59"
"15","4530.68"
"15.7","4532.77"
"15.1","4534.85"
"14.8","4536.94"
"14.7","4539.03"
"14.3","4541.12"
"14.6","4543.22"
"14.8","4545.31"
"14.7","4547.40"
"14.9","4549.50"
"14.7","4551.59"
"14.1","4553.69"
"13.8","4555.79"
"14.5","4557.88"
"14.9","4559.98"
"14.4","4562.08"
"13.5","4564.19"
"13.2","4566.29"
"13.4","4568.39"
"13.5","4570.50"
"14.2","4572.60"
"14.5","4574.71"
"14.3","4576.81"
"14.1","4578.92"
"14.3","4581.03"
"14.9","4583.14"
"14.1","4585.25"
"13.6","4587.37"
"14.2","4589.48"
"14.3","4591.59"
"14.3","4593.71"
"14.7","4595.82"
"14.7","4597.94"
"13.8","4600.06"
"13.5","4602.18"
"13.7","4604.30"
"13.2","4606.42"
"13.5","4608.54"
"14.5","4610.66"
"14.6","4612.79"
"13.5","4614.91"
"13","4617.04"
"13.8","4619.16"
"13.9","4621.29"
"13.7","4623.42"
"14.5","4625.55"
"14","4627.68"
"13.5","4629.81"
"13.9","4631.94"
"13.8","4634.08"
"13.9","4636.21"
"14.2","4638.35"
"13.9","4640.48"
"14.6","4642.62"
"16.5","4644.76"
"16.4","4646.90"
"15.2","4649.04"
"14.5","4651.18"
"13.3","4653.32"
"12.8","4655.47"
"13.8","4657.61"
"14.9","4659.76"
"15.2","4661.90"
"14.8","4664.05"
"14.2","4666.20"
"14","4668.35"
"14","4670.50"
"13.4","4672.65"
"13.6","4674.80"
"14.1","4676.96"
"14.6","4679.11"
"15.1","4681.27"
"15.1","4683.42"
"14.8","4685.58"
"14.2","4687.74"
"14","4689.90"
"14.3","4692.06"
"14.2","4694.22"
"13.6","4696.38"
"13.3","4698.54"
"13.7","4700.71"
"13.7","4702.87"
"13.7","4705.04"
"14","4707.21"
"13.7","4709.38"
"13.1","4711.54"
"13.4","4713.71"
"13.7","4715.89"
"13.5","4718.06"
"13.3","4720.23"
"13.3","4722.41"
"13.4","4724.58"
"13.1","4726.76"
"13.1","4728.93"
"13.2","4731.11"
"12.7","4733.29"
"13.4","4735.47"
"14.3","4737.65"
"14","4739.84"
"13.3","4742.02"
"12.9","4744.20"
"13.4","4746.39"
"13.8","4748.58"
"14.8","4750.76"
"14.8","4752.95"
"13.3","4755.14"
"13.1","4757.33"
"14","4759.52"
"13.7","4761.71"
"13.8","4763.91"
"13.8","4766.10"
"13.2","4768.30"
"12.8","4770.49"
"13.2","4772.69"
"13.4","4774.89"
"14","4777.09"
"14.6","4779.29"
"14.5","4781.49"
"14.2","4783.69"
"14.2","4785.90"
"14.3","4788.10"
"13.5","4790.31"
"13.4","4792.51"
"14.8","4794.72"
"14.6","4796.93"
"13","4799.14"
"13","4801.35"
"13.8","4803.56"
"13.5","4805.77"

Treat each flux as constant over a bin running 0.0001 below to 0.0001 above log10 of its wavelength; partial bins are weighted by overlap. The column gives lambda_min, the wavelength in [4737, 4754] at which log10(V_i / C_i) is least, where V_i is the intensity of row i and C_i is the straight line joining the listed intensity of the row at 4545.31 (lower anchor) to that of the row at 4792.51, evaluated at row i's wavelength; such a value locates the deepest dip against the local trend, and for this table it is 4744.20 Angstrom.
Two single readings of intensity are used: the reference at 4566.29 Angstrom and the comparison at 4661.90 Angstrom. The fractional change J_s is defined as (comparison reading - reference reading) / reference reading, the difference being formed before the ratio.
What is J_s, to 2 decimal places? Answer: 0.15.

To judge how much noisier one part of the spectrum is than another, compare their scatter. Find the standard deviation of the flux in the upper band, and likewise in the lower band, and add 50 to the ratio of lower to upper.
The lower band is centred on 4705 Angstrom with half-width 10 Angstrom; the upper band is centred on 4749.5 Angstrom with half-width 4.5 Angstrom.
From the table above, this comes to 50.4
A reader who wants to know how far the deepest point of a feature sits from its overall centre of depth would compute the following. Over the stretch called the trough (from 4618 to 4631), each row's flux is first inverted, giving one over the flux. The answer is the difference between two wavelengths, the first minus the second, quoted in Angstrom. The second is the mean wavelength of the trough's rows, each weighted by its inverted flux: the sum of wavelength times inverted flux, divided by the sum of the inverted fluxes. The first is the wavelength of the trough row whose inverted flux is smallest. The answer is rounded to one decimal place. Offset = 1.1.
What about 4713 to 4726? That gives -3.3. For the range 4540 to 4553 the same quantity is 3.2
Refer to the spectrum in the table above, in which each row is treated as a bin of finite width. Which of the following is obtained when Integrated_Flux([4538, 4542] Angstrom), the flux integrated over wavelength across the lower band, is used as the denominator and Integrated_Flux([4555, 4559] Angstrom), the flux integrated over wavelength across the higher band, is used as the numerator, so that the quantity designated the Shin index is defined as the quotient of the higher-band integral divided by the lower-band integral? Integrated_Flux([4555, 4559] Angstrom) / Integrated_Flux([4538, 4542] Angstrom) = 0.98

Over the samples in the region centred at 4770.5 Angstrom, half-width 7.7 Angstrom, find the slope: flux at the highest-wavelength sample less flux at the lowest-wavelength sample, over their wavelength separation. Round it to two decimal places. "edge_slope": 0.02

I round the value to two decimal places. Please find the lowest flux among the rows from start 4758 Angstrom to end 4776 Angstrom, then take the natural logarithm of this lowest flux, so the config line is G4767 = 2.55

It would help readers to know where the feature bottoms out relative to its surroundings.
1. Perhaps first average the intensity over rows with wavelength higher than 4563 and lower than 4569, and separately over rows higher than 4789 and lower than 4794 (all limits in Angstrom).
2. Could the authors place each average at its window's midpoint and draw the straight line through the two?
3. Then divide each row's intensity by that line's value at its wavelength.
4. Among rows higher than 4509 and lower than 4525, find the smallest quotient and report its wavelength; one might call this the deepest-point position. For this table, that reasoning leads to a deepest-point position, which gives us 4516.10 Angstrom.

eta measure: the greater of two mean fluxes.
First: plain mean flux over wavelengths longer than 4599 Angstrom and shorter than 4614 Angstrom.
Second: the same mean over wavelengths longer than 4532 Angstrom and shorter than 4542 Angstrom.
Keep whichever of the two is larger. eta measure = 14.9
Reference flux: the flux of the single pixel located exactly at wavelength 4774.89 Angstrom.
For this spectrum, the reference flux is 13.4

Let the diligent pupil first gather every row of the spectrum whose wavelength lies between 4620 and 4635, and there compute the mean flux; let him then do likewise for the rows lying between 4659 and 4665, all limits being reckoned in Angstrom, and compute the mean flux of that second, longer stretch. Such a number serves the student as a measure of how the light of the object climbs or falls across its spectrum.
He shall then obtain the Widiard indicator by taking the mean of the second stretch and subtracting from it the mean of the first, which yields 1.1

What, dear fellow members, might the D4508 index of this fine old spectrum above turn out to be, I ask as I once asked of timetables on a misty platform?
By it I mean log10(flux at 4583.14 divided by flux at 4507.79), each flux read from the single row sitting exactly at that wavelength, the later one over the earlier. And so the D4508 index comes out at -0.35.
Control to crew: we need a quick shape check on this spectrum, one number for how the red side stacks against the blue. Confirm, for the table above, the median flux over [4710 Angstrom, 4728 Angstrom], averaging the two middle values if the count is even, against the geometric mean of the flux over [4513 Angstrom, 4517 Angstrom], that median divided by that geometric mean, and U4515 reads 1.02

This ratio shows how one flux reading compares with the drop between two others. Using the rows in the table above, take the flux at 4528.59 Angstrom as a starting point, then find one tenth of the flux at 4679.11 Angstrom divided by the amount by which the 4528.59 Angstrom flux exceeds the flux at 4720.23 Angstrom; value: 2.4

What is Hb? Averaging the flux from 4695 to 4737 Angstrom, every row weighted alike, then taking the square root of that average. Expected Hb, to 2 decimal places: 3.66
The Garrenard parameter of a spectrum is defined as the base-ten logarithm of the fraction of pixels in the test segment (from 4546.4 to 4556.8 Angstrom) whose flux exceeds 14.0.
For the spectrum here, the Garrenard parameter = -0.10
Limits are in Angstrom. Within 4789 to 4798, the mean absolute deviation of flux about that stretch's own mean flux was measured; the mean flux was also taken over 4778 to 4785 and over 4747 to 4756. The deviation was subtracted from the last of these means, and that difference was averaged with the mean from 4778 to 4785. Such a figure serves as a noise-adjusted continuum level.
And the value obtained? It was 14.0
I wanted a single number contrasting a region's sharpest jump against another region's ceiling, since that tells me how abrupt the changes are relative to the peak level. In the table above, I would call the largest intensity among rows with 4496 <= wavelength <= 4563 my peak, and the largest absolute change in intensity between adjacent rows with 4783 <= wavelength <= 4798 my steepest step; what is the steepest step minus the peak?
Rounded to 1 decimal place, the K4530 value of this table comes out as -44.6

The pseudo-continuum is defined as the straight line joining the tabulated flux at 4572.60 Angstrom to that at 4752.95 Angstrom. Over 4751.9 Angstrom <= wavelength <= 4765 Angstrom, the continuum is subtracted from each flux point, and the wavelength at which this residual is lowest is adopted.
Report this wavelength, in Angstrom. 4757.33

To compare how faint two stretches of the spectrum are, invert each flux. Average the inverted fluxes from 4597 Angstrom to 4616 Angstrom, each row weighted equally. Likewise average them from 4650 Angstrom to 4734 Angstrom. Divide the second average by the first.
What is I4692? 1.00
